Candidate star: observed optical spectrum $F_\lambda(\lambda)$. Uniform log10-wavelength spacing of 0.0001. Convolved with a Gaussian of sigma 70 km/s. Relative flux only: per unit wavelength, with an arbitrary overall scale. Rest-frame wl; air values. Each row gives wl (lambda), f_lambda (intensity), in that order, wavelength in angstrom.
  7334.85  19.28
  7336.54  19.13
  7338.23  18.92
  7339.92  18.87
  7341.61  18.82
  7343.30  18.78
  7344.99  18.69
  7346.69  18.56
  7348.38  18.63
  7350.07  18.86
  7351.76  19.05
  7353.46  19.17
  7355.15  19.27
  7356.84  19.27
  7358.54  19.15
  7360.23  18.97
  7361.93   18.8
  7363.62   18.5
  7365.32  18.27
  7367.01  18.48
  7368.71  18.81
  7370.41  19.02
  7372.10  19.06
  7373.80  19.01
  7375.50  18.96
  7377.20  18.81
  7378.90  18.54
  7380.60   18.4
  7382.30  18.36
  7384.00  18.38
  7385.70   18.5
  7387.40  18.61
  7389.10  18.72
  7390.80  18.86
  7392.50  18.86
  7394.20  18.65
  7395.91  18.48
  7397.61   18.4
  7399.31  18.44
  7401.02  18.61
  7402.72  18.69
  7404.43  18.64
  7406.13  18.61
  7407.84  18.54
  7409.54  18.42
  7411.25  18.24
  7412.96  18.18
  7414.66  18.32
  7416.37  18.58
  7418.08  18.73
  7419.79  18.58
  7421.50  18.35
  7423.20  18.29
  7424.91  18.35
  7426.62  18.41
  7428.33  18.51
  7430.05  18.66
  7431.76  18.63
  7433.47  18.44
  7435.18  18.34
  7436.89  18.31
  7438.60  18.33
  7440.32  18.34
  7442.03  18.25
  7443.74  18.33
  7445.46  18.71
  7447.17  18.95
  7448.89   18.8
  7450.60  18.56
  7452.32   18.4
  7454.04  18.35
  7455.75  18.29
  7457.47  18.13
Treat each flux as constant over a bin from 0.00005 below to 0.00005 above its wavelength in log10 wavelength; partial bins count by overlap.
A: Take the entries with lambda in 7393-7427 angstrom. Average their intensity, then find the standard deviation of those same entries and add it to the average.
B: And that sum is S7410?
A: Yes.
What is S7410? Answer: 18.6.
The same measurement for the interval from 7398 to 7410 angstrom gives 18.7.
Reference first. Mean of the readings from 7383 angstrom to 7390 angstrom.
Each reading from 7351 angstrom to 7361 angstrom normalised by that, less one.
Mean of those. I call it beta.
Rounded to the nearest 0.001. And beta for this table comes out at 0.032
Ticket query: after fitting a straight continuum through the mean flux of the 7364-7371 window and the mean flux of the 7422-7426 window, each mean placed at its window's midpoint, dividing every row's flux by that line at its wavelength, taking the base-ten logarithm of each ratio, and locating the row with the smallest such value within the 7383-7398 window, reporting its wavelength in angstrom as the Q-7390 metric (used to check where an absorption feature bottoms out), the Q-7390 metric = 7384.00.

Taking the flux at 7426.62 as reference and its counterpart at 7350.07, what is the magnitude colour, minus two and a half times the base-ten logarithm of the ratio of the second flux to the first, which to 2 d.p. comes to -0.03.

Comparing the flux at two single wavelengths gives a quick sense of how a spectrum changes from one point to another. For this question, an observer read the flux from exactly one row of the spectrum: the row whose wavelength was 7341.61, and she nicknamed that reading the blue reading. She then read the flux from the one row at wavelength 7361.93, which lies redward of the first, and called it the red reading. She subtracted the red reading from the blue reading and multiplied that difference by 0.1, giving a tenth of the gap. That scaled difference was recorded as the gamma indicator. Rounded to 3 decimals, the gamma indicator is 0.002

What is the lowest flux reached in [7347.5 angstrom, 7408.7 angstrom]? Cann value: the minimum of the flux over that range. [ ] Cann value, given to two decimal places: 18.27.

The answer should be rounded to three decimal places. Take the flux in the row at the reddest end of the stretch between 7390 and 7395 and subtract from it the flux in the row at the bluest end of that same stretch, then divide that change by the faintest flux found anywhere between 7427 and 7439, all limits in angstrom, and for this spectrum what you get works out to -0.011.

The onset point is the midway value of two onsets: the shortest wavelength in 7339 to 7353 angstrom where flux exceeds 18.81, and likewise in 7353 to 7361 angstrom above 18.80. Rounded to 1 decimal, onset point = 7346.7 angstrom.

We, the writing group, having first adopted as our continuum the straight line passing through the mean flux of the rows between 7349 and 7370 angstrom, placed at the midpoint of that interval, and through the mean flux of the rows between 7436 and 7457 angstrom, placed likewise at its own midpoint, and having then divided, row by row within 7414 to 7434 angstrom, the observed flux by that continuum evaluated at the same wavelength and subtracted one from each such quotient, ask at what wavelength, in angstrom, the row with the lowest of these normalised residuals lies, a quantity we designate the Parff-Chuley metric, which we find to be 7414.66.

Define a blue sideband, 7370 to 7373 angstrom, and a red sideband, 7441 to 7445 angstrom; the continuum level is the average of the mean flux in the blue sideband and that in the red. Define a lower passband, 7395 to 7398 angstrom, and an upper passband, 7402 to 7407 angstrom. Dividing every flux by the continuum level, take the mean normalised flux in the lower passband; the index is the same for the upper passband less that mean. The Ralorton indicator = 0.011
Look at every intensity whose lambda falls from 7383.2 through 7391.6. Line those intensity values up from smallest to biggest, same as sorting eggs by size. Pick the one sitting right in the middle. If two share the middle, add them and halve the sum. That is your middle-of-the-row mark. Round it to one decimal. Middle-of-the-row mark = 18.6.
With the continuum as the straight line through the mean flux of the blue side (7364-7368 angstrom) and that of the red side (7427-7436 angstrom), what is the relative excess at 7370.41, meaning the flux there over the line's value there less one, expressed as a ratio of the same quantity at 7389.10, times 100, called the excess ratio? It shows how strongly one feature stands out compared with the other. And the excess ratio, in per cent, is 216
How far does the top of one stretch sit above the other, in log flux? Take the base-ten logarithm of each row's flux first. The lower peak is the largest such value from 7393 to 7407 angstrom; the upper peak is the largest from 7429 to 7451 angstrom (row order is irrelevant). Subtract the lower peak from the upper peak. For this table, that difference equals 0.006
